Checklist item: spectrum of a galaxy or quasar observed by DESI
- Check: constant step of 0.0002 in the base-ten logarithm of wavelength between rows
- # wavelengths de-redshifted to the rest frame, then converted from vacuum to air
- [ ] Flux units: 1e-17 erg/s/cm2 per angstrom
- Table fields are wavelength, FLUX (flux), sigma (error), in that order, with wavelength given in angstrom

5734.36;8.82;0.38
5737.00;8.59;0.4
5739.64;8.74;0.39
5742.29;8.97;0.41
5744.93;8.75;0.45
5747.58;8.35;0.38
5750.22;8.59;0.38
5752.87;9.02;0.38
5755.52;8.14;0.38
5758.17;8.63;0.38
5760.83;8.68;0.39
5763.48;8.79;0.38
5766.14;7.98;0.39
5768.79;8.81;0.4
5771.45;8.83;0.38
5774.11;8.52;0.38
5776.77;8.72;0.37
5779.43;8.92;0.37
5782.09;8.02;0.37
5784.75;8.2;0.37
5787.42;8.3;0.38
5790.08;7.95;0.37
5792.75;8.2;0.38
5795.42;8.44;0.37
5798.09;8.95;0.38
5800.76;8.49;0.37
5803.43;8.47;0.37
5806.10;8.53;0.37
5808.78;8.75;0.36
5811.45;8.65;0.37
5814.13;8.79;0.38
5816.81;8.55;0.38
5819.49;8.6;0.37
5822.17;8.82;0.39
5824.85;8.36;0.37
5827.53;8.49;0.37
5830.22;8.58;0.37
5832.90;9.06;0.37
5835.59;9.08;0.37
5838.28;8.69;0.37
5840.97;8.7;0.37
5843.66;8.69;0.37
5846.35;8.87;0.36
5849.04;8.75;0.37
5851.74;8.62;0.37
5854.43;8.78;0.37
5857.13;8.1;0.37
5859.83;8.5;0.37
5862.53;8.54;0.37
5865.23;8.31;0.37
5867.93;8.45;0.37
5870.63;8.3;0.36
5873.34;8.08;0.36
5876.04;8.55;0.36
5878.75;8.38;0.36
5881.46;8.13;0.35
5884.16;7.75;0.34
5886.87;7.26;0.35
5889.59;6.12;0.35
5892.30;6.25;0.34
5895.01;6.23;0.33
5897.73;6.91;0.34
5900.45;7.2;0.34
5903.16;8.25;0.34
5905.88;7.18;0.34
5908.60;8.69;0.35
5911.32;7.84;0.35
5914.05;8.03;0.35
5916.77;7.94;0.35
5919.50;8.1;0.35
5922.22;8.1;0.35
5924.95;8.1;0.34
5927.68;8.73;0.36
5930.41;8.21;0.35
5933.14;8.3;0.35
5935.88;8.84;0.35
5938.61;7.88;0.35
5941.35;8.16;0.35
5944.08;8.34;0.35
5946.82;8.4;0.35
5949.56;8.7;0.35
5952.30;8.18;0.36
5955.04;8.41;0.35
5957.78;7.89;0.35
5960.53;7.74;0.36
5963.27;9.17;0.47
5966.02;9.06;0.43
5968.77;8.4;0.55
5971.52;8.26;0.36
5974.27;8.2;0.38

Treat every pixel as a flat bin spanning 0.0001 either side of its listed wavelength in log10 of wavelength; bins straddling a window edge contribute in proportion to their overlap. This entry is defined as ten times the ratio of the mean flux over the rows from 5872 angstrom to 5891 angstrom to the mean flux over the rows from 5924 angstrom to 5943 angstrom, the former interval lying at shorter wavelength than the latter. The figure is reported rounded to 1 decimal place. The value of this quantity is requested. 9.3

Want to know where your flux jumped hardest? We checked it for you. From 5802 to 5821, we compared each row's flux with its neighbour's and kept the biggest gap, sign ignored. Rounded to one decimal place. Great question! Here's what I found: 0.2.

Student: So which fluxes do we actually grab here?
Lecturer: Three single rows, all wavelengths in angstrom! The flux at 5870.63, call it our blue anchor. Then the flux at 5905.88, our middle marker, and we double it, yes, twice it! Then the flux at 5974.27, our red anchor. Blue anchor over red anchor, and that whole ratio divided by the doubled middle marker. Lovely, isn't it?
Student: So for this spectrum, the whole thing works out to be 0.070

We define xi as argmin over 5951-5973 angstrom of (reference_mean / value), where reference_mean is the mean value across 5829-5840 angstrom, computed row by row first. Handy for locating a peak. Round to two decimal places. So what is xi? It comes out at 5963.27 angstrom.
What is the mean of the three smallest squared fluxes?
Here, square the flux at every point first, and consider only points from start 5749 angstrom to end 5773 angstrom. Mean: 68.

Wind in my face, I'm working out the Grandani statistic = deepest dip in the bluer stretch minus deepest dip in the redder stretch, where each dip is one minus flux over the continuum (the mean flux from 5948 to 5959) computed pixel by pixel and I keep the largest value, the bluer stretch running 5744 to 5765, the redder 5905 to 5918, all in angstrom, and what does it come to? -0.12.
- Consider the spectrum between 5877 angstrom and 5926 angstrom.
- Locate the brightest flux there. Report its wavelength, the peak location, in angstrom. 5908.60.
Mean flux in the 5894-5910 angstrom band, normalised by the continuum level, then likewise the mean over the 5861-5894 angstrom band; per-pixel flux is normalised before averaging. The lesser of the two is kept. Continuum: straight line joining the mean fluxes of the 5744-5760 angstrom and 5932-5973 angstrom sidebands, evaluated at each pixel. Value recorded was 0.88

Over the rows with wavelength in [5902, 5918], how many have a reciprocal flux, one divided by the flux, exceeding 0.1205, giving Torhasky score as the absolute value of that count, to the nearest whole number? 5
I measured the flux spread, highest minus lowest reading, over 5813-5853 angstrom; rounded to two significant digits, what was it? 0.72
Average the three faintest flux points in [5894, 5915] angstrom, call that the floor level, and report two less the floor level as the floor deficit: -4.8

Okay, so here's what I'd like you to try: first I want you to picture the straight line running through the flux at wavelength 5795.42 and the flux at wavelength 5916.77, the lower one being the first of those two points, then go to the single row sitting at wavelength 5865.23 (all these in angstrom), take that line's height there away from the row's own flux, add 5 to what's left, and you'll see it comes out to 5.16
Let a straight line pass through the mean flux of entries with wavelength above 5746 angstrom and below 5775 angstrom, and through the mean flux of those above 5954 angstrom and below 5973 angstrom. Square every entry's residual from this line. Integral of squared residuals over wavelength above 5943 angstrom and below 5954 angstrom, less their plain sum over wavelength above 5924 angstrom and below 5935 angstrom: 0.12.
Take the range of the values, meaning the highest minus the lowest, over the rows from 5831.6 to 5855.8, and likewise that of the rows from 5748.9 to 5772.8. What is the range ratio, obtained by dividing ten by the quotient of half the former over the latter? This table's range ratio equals 45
